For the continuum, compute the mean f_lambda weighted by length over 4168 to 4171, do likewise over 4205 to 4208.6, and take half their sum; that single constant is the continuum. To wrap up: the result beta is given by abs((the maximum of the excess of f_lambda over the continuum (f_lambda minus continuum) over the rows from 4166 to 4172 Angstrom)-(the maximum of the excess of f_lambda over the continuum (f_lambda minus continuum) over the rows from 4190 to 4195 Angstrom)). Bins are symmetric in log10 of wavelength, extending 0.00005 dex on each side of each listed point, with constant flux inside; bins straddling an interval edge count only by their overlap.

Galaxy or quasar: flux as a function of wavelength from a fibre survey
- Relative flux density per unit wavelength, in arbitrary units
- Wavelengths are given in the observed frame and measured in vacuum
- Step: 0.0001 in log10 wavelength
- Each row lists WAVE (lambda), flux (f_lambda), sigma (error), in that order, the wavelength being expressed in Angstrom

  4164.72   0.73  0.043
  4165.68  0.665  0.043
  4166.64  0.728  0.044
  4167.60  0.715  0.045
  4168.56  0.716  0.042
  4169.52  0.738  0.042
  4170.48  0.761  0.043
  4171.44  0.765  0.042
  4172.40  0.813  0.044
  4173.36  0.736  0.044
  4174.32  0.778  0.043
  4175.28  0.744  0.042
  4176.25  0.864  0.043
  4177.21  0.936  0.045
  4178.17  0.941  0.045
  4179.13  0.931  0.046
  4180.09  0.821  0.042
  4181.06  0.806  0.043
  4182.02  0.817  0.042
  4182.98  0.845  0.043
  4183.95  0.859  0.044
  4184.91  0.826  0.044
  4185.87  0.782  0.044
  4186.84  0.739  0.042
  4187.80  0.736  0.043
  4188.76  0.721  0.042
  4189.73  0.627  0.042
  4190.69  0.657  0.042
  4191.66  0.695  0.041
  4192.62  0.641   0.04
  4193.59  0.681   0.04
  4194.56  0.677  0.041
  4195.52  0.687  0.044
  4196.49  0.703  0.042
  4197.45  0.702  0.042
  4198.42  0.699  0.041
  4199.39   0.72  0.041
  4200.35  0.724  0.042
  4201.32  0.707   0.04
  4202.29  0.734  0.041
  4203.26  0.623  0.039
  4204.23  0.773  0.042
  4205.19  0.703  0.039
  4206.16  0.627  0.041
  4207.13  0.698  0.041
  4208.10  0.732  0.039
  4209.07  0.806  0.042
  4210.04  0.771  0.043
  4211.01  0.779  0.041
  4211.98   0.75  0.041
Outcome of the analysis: 0.070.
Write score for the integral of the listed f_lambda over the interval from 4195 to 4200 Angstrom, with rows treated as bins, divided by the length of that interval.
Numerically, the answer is 0.70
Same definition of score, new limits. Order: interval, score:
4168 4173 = 0.76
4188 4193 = 0.67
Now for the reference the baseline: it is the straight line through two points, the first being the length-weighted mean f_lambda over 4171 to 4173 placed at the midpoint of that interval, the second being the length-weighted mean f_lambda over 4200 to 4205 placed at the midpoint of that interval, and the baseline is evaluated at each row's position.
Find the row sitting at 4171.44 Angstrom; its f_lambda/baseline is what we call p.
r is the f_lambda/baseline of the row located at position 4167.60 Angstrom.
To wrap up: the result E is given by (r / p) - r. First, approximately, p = 0.97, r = 0.896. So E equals 0.03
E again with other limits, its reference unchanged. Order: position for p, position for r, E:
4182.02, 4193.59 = -0.06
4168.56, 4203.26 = 0.10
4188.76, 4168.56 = 0.03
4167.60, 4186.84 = 0.11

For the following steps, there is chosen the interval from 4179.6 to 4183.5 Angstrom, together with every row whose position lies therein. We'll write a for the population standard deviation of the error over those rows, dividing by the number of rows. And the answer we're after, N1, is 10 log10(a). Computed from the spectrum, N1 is -33.0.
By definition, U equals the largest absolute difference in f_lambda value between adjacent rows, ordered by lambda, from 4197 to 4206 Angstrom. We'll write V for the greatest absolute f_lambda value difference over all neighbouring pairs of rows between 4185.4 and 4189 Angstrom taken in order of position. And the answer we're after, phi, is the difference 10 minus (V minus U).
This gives 10.1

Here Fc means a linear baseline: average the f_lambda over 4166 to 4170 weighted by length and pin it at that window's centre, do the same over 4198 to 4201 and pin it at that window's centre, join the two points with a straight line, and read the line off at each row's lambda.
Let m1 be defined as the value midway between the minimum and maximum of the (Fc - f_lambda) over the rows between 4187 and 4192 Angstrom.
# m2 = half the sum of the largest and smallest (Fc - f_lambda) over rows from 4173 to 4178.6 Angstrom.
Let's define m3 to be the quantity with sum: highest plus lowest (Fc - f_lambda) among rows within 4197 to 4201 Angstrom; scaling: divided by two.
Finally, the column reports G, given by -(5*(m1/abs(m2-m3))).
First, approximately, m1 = 0.04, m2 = -0.12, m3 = 0.003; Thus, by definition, -1.5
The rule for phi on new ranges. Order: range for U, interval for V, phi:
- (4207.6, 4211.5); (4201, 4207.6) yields 9.9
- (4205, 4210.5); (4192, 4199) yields 10.0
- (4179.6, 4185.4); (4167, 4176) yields 10.0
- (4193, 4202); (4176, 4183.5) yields 9.9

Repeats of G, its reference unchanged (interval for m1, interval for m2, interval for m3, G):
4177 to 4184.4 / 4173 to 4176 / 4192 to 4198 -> 9.6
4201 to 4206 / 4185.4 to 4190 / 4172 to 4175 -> -1.2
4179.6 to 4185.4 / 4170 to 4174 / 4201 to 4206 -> 8.2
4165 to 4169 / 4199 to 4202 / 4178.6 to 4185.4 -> -0.9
